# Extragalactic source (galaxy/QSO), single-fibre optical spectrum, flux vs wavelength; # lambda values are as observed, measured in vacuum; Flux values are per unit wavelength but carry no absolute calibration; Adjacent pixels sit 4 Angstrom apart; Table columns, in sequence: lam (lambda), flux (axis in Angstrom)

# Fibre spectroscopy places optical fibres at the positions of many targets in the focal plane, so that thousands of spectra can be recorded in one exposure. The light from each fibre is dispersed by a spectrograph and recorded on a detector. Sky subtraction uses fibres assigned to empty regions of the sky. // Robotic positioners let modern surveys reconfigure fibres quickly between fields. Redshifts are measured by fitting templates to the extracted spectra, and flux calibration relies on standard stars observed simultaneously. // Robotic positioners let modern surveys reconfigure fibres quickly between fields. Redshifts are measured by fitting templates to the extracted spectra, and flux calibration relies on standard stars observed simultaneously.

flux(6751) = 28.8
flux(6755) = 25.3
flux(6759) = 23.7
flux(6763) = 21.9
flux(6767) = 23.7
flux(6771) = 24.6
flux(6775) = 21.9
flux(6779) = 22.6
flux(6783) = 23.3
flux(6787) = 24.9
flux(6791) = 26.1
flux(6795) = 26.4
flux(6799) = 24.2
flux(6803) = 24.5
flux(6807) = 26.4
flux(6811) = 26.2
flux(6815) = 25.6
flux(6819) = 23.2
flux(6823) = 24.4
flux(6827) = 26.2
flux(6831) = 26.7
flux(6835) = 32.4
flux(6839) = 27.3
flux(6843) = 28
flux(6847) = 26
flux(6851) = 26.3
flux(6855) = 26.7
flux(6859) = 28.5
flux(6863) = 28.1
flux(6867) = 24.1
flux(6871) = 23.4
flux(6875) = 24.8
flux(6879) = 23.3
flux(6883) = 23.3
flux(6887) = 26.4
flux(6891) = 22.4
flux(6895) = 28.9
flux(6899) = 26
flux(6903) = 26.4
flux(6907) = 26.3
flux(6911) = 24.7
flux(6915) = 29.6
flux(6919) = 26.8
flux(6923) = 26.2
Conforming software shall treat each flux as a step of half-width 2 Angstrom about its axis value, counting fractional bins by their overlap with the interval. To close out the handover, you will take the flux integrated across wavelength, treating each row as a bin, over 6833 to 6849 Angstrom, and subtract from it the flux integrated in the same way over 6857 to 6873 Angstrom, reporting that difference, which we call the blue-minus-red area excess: 38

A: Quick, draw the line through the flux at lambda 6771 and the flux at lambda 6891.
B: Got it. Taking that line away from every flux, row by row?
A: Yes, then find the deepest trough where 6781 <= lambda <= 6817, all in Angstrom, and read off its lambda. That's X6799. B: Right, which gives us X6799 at 6783 Angstrom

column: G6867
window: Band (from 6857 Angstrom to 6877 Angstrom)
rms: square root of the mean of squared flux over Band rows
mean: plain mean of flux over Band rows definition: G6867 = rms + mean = 51.6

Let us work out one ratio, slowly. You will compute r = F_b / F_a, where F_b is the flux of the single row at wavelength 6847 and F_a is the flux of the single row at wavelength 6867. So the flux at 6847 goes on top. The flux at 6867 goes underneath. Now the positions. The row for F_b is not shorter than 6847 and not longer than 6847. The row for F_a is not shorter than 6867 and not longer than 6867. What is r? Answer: 1.08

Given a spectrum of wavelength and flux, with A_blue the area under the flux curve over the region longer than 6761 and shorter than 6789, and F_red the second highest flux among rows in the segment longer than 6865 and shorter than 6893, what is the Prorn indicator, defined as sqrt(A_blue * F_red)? 127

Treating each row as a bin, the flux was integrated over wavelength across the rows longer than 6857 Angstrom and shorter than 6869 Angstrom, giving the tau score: 323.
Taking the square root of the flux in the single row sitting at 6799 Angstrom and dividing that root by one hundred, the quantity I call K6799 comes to 0.0492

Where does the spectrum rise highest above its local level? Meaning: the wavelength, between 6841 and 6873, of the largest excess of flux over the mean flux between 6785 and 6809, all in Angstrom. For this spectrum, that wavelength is 6859 Angstrom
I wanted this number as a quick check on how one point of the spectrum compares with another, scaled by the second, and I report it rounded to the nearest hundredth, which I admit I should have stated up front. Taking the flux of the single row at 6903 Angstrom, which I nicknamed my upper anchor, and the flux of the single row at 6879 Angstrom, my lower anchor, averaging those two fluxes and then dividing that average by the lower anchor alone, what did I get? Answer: 1.07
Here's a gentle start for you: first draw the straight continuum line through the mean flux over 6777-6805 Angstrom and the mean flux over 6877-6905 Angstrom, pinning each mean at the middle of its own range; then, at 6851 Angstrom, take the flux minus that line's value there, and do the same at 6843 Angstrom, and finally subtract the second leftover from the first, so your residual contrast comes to -1.75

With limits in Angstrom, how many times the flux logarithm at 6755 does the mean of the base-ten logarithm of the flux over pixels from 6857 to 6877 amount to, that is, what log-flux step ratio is 1.005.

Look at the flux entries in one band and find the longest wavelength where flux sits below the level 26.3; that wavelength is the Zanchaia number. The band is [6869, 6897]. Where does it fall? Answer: 6891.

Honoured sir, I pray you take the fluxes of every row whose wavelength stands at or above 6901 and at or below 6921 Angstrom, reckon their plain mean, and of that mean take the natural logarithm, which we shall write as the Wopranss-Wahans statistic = 3.29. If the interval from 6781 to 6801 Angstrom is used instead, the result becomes 3.22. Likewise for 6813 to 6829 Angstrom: 3.21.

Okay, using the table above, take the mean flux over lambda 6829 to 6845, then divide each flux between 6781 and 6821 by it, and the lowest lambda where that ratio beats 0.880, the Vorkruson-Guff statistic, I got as 6791 Angstrom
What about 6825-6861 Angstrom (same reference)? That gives 6827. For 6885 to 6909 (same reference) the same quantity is 6887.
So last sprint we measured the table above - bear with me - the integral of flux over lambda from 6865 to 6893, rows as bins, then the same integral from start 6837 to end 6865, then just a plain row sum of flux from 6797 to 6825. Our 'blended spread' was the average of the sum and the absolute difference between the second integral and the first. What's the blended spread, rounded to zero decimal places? 134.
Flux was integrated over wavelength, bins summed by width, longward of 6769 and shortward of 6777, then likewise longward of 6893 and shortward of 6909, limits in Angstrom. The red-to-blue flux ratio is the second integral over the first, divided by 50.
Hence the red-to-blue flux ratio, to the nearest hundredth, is 0.05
